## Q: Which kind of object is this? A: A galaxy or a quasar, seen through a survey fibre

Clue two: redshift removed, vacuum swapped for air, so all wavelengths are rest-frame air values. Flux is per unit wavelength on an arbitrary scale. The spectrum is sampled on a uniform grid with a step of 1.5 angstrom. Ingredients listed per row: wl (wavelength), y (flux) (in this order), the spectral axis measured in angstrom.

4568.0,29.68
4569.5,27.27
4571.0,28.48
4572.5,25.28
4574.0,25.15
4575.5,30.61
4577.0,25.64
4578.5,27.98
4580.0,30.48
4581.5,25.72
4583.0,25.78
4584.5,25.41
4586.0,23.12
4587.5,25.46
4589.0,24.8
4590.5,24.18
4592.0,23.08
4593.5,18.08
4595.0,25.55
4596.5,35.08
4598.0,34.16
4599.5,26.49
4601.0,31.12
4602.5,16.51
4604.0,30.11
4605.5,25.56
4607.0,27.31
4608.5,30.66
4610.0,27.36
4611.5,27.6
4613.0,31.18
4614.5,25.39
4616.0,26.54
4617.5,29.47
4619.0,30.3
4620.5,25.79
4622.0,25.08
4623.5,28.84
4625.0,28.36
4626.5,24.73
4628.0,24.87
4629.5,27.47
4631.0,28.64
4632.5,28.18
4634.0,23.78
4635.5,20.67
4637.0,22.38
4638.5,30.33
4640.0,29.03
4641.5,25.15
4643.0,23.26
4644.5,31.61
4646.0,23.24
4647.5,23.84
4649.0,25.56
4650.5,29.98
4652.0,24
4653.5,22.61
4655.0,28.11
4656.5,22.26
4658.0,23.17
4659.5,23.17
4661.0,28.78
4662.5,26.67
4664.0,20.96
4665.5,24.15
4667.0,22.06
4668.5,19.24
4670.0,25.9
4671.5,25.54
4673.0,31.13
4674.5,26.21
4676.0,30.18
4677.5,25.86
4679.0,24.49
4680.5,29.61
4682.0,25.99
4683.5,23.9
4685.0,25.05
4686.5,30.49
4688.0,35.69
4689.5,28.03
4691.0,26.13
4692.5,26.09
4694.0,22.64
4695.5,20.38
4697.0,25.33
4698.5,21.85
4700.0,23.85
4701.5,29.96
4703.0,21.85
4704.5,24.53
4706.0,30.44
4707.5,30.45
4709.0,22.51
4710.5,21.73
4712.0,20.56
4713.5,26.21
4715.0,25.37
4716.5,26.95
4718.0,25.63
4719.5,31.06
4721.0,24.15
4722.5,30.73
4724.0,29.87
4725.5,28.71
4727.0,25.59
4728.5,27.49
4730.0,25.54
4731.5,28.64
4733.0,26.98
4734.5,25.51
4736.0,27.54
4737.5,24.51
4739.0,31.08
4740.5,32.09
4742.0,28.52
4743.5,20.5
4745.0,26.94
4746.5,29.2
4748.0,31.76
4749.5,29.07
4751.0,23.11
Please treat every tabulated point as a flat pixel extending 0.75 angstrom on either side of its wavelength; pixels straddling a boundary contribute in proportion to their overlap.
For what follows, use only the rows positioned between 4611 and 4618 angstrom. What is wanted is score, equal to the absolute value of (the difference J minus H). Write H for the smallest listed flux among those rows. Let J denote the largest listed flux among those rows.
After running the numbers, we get 5.8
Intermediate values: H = 25.39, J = 31.18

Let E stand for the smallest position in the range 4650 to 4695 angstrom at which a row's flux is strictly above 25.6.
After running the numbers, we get 4650.5 angstrom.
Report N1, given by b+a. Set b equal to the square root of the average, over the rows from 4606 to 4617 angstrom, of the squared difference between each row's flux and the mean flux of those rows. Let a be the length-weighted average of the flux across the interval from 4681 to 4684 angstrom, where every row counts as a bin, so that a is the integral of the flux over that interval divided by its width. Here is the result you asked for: 27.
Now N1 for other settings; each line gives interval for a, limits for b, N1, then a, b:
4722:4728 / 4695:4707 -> 32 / 28.6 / 3.48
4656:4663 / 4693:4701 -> 27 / 24.8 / 1.69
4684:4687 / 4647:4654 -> 30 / 27.2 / 2.57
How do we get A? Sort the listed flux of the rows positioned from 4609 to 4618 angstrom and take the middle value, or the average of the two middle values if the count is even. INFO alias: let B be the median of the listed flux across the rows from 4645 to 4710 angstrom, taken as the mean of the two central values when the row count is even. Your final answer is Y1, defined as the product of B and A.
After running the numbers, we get 696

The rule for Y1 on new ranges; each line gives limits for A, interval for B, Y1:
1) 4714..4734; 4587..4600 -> 687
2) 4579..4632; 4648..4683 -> 677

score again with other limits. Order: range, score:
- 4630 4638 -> 8.0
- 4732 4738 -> 3.0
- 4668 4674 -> 11.9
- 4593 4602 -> 17.0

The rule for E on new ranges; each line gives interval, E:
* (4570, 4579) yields 4571.0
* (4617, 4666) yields 4617.5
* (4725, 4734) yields 4725.5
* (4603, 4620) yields 4604.0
